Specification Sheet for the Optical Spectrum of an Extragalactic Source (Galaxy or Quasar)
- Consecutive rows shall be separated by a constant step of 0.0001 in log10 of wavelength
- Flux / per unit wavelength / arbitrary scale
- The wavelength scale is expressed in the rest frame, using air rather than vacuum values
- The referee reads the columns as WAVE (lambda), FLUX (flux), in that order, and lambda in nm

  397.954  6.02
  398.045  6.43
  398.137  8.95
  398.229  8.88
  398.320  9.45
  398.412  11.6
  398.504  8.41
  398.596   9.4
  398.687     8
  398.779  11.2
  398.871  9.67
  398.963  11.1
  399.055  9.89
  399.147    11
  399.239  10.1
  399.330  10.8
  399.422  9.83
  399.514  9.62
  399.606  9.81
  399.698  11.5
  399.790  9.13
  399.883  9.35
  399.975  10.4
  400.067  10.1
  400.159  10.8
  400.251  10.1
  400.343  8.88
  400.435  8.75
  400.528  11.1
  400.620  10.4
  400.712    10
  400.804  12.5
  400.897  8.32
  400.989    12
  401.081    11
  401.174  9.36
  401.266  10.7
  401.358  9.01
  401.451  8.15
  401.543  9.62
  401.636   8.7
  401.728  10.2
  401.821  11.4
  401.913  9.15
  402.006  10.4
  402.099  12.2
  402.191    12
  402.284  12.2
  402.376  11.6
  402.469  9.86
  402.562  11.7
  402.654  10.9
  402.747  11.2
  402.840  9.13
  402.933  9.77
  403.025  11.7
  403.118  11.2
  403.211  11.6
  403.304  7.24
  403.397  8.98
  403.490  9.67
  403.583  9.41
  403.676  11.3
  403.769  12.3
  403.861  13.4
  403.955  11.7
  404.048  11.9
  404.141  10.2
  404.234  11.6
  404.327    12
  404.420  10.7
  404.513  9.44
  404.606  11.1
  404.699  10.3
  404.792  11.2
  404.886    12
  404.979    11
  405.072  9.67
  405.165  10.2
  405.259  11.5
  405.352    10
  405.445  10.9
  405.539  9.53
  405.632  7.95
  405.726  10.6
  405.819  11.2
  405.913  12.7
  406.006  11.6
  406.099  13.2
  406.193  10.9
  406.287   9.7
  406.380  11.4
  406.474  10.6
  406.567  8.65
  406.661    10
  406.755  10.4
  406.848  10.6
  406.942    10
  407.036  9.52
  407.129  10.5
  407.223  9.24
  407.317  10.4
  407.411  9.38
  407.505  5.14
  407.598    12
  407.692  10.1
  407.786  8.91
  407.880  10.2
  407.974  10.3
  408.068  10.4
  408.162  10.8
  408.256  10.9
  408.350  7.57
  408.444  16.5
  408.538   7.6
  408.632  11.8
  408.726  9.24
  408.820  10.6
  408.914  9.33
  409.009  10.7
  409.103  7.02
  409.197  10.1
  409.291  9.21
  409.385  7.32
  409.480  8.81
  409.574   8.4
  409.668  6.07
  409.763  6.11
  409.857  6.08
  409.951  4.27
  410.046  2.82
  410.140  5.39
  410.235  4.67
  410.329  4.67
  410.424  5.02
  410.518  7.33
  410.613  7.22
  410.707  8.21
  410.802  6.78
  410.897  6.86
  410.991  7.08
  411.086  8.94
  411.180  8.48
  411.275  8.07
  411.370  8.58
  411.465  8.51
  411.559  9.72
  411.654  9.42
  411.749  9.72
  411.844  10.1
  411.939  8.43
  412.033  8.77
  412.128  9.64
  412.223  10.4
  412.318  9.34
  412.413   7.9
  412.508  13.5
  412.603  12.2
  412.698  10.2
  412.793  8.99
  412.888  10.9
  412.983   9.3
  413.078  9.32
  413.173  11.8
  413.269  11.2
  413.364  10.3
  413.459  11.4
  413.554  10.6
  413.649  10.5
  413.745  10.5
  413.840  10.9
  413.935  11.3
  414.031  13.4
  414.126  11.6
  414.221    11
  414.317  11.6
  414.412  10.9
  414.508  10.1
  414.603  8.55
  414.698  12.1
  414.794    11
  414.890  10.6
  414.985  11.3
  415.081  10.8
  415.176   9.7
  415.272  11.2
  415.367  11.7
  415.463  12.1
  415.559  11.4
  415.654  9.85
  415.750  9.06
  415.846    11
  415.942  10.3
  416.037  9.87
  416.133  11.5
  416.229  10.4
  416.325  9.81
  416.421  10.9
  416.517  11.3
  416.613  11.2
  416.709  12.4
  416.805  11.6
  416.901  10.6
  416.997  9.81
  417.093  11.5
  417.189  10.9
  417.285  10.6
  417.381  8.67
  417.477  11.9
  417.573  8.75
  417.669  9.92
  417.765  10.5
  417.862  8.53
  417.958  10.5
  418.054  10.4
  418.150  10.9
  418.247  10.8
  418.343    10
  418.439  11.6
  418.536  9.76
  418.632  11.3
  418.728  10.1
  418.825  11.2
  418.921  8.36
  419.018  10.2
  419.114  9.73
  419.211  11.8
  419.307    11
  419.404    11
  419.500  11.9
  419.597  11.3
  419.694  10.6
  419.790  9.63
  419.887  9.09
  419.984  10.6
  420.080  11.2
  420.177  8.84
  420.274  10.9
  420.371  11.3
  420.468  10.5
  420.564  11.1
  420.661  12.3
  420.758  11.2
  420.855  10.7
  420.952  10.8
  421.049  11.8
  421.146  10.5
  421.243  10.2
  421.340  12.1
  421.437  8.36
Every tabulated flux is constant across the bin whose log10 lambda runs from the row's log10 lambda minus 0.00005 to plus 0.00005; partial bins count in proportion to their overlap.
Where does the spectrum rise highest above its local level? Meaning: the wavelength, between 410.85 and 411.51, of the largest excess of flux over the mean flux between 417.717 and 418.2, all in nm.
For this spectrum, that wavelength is 411.086 nm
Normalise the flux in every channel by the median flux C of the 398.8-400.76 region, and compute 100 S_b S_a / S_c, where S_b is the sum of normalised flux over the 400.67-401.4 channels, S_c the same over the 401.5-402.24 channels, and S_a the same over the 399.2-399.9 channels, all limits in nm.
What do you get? 786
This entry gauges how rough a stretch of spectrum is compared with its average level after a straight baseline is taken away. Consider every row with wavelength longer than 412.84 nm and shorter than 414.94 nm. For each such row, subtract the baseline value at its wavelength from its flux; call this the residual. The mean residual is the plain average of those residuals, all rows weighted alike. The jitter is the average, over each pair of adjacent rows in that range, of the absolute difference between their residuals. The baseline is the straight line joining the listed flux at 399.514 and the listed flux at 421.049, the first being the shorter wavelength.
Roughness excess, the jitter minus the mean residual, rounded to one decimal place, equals 1.2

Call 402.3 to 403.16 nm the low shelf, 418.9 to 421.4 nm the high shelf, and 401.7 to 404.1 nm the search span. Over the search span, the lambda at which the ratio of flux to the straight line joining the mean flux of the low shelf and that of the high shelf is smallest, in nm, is 403.304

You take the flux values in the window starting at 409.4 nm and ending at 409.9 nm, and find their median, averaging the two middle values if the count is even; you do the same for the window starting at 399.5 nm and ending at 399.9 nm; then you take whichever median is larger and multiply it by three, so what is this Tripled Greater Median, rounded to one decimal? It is 28.9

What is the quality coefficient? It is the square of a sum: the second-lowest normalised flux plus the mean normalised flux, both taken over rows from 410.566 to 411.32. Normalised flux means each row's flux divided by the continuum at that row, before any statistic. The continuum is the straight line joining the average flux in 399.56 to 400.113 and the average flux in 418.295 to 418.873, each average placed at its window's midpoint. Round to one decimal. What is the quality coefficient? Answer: 2.0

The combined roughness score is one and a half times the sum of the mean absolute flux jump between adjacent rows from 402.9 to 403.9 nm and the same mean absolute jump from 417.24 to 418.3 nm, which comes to 4.3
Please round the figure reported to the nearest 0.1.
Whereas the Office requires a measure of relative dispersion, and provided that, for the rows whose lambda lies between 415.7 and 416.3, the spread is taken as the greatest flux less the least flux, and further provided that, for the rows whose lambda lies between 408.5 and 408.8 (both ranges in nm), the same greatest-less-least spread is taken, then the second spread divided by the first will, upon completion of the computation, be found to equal 1.7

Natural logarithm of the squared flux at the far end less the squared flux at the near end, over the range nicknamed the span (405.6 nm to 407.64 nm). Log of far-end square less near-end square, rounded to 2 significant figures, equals 4.4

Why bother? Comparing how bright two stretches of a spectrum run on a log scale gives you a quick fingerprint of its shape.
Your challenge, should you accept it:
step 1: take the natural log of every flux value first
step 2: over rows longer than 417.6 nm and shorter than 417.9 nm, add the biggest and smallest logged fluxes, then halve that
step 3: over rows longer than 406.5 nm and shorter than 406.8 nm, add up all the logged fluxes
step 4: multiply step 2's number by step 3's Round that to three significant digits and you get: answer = 15.3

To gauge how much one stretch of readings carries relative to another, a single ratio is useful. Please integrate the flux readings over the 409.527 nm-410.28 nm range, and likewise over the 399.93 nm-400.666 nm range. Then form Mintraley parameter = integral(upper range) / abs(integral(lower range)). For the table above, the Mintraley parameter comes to 0.56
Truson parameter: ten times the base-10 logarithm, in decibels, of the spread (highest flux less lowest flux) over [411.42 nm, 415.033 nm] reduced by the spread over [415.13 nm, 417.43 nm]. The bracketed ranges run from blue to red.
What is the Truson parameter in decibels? 3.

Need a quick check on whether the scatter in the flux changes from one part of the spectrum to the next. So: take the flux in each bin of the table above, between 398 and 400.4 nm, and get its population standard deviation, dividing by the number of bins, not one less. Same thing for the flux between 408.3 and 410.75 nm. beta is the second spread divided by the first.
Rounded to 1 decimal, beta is 2.4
